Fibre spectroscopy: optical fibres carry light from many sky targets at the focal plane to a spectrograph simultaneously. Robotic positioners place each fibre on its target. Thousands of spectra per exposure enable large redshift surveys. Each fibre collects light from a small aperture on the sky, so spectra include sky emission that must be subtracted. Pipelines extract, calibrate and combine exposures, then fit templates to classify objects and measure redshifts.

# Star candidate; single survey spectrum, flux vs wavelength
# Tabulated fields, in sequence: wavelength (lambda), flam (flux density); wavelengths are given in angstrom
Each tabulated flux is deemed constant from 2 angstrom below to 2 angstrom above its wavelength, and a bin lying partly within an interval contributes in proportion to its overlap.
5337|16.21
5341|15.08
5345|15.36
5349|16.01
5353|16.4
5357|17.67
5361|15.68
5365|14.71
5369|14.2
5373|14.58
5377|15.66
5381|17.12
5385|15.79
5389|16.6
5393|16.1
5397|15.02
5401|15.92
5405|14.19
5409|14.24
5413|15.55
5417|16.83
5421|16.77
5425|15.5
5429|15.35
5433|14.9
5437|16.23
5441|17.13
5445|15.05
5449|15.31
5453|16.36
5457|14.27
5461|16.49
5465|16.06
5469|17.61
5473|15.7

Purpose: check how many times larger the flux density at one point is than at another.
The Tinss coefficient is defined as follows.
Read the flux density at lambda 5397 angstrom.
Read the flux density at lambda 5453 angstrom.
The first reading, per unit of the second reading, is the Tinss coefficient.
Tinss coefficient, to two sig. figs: 0.92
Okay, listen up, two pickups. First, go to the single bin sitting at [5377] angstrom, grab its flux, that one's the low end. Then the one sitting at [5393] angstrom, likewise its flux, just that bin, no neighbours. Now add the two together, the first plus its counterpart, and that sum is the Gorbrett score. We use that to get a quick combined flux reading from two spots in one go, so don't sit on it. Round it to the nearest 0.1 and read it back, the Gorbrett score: 31.8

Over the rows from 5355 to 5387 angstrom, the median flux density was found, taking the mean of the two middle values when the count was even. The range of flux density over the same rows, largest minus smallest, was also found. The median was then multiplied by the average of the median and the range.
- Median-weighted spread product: 150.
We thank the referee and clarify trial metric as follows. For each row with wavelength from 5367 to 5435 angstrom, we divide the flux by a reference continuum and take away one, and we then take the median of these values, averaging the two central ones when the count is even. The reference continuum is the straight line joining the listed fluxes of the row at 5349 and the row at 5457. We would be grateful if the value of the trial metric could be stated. 0.04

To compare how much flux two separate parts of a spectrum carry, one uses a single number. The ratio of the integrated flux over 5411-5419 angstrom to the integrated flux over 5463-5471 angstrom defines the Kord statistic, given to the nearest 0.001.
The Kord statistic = 0.962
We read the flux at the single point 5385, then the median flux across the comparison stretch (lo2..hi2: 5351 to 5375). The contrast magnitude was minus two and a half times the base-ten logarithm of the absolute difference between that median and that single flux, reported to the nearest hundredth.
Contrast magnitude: 0.56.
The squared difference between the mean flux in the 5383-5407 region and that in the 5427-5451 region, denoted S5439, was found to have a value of 0.003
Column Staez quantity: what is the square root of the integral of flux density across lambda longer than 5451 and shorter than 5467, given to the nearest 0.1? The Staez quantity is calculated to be 15.9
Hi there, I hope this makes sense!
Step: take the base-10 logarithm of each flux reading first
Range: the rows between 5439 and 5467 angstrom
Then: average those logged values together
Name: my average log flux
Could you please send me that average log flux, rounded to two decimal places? 1.20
